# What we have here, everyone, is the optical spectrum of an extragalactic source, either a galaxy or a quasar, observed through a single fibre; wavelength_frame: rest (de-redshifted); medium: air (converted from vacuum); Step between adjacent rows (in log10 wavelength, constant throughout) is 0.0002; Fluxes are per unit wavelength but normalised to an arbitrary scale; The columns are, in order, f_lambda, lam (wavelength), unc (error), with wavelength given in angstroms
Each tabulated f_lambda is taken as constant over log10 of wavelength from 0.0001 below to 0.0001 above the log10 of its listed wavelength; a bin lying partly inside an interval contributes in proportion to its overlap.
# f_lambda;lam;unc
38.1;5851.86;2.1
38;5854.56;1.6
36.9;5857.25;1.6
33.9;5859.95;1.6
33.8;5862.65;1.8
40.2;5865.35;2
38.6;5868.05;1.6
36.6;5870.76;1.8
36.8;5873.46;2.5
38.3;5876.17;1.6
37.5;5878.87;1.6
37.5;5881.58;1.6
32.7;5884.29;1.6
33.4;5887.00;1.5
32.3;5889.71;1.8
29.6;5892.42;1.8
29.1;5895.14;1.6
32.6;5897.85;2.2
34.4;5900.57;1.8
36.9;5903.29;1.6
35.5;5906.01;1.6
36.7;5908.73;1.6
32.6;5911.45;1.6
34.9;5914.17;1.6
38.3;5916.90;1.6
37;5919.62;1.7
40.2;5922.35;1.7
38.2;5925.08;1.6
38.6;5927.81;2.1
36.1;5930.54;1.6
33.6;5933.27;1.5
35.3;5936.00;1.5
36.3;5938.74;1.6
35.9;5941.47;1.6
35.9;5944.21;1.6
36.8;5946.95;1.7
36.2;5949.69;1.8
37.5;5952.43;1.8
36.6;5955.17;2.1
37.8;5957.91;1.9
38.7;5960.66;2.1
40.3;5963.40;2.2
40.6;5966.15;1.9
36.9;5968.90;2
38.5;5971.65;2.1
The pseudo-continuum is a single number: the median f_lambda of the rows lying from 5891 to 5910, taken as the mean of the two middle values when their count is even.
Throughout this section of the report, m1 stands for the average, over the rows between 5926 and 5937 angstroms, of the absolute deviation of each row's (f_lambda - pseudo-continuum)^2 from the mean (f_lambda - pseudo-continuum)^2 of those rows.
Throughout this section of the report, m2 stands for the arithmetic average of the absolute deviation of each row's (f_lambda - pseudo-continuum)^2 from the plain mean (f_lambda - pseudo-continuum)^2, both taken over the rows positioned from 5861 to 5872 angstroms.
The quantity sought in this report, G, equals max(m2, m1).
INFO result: 11.5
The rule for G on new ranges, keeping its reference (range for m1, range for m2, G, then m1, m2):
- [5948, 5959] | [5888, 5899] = 10.9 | 3.3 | 11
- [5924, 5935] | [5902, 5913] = 7.1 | 7.1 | 2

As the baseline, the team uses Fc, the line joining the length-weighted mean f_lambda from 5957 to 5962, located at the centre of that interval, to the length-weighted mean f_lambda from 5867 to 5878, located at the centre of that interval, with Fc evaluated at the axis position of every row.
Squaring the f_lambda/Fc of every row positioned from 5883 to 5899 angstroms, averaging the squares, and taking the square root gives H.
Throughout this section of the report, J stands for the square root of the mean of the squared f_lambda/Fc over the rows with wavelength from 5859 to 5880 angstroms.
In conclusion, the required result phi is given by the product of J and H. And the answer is 0.83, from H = 0.84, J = 0.99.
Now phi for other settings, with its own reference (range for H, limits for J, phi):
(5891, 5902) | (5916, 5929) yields 0.85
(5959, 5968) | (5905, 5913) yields 0.96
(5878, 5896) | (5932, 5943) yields 0.82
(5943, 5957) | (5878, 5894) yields 0.87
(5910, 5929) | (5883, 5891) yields 0.85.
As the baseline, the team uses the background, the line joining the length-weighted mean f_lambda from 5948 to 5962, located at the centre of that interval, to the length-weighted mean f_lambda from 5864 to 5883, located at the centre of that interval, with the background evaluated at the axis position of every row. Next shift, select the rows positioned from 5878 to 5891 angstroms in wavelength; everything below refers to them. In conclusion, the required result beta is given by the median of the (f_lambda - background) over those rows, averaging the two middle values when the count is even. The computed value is -4.4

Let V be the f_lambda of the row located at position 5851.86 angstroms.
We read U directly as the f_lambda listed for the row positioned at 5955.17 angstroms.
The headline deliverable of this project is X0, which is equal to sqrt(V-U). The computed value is 1.22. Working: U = 36.6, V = 38.1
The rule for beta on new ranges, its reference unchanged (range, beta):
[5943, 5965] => -0.2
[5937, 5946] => -1.5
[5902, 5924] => -0.9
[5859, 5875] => -1.2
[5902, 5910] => -1.0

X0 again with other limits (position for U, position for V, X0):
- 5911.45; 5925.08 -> 2.37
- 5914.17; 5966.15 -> 2.39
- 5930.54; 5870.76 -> 0.71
